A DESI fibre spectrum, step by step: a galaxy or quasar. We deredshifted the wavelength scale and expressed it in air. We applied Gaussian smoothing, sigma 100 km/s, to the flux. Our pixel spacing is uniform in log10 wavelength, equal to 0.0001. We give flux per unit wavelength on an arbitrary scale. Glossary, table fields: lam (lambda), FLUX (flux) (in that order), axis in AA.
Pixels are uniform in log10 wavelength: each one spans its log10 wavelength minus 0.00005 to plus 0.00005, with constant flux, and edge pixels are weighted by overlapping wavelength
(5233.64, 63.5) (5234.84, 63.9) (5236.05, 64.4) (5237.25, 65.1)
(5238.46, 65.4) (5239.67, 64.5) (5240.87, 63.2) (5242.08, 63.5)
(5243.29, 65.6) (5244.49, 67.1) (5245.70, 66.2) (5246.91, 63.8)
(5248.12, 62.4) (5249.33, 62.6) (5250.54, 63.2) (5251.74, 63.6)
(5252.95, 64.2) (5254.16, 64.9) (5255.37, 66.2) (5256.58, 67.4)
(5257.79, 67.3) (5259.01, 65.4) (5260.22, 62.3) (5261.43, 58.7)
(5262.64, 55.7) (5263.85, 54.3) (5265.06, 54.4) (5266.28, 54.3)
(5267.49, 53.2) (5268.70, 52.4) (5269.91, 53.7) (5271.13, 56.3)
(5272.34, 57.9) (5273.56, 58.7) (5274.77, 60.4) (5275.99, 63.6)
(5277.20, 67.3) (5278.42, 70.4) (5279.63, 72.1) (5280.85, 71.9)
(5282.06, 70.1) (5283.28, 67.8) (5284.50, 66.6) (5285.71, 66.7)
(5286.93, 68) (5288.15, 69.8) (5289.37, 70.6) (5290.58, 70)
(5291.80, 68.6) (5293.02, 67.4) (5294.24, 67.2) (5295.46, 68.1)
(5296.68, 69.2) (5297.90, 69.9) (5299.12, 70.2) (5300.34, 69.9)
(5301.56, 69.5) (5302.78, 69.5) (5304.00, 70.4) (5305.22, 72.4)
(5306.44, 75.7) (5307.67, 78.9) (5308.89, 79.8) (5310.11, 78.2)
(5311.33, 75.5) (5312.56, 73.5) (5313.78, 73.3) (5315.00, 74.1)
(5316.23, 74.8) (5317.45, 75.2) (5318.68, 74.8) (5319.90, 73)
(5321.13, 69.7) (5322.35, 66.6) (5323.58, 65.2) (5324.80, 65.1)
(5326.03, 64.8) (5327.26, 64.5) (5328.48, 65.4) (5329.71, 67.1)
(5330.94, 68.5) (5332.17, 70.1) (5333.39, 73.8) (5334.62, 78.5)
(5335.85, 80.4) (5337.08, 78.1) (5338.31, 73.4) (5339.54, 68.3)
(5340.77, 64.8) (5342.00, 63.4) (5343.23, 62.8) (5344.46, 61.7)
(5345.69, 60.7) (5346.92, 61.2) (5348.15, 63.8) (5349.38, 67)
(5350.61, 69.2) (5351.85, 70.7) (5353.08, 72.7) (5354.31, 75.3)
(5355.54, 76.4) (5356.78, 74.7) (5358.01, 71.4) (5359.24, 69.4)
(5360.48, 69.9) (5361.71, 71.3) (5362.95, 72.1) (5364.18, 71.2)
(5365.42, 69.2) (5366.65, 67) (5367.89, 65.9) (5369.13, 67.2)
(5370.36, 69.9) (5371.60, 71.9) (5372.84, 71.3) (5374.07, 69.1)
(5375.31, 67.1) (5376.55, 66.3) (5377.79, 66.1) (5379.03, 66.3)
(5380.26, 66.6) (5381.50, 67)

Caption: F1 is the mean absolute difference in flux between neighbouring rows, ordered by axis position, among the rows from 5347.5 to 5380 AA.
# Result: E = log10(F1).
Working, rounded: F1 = 1.62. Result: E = 0.21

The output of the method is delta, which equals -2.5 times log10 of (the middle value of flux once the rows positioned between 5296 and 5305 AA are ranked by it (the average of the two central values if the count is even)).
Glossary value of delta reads -4.61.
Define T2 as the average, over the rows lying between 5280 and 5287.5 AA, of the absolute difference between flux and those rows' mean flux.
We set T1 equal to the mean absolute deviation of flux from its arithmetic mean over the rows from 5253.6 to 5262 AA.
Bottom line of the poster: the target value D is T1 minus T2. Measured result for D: 0.7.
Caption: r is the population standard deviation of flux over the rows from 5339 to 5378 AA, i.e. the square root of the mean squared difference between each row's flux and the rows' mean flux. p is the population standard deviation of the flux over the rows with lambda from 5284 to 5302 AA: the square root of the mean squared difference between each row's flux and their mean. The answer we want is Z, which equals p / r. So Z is 0.33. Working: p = 1.3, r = 4.0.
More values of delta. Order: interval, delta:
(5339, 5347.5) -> -4.49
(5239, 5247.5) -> -4.52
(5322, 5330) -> -4.54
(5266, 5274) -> -4.34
